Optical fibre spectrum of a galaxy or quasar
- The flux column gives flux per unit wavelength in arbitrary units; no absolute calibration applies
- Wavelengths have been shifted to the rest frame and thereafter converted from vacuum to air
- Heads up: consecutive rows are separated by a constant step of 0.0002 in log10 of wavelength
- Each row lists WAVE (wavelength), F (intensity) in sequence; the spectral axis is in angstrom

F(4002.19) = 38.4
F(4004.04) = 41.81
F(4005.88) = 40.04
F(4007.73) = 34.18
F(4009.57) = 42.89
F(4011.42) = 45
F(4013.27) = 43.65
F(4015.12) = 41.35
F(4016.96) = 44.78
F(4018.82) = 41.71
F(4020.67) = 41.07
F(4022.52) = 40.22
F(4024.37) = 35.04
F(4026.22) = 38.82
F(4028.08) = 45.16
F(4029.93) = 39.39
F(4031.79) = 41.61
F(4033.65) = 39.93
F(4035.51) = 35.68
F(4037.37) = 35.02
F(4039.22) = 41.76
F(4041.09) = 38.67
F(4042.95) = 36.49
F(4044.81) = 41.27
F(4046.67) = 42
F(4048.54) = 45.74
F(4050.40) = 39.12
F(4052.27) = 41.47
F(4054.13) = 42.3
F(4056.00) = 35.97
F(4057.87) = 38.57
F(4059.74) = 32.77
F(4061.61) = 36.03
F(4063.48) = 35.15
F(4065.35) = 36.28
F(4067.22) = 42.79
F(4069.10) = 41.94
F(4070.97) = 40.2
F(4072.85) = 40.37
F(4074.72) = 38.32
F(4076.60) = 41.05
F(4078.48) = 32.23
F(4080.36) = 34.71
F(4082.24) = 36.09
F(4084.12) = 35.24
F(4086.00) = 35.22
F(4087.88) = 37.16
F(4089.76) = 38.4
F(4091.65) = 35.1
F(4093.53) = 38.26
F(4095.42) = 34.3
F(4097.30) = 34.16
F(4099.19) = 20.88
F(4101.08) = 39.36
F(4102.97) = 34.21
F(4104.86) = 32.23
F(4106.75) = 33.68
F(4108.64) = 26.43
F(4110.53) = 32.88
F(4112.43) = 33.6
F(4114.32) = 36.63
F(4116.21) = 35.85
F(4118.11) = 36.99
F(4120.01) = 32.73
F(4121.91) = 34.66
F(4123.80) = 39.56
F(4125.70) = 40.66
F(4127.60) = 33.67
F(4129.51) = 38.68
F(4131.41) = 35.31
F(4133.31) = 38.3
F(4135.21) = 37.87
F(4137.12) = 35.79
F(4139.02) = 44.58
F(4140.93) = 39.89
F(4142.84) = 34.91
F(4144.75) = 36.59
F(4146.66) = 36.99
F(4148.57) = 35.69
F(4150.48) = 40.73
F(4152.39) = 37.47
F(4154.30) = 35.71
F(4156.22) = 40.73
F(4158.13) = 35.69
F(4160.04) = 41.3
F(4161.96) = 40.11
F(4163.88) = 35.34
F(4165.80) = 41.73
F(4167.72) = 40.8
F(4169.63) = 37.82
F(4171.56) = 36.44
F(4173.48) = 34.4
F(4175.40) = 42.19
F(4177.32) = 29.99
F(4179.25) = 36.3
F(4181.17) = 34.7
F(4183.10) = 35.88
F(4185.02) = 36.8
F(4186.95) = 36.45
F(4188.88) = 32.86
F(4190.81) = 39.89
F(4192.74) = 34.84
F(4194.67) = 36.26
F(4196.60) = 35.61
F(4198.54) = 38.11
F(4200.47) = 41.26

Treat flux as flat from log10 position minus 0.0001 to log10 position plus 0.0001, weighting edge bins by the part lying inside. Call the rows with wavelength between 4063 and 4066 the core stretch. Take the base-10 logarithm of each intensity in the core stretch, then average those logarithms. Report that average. 1.55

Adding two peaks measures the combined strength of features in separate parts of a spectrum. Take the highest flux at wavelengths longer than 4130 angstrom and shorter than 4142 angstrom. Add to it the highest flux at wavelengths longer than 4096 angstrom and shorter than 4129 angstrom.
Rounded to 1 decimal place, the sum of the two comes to 85.2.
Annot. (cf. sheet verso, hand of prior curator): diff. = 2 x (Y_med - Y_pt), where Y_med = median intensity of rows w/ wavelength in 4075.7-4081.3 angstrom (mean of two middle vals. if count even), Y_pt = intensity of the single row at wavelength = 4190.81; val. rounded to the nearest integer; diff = -10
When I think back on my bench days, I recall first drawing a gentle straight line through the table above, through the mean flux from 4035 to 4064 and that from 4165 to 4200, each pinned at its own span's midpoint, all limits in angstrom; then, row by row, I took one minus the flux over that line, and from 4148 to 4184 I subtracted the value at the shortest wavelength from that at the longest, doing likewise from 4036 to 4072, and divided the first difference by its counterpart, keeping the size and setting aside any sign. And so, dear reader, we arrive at 0.1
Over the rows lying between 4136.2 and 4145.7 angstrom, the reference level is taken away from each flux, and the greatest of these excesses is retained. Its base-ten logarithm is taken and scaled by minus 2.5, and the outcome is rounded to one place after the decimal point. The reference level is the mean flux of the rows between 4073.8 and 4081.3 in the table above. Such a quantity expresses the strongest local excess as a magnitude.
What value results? -2.3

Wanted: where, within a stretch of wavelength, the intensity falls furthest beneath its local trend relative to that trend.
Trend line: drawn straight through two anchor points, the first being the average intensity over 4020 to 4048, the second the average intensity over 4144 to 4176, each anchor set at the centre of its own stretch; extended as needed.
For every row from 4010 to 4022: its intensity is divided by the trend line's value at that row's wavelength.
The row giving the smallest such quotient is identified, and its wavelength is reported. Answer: 4020.67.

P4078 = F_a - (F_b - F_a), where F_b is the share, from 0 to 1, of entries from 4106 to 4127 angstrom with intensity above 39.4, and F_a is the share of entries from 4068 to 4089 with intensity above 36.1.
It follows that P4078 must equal 0.91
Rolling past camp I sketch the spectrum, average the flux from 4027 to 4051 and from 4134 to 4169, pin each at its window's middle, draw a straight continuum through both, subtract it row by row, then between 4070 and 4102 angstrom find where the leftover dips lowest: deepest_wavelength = 4099.19 angstrom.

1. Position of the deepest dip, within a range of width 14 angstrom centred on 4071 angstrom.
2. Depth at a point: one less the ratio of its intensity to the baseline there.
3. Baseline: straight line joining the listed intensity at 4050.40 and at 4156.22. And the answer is 4065.35 angstrom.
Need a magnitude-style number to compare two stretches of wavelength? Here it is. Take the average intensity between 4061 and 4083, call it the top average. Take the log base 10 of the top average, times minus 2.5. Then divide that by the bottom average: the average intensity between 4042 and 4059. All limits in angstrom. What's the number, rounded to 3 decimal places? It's -0.098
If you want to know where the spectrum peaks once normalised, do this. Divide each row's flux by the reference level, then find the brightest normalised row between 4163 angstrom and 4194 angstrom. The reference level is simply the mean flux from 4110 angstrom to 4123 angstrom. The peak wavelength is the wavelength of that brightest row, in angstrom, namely 4175.40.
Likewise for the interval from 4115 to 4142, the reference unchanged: 4139.02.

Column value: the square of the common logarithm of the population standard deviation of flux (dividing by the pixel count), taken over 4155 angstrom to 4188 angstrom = 0.251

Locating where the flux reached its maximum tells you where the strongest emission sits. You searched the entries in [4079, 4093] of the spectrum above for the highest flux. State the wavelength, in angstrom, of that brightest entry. 4089.76 angstrom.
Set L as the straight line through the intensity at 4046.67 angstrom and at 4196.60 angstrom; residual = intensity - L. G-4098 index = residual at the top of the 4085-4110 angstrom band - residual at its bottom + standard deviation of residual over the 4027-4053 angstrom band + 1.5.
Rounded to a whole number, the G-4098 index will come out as -3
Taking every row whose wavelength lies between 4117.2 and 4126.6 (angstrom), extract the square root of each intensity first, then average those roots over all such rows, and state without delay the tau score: 6.07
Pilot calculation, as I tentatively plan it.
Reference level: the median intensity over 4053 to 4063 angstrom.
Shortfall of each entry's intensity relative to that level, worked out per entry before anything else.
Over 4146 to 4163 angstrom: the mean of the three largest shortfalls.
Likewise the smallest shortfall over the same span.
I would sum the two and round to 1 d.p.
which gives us -4.9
